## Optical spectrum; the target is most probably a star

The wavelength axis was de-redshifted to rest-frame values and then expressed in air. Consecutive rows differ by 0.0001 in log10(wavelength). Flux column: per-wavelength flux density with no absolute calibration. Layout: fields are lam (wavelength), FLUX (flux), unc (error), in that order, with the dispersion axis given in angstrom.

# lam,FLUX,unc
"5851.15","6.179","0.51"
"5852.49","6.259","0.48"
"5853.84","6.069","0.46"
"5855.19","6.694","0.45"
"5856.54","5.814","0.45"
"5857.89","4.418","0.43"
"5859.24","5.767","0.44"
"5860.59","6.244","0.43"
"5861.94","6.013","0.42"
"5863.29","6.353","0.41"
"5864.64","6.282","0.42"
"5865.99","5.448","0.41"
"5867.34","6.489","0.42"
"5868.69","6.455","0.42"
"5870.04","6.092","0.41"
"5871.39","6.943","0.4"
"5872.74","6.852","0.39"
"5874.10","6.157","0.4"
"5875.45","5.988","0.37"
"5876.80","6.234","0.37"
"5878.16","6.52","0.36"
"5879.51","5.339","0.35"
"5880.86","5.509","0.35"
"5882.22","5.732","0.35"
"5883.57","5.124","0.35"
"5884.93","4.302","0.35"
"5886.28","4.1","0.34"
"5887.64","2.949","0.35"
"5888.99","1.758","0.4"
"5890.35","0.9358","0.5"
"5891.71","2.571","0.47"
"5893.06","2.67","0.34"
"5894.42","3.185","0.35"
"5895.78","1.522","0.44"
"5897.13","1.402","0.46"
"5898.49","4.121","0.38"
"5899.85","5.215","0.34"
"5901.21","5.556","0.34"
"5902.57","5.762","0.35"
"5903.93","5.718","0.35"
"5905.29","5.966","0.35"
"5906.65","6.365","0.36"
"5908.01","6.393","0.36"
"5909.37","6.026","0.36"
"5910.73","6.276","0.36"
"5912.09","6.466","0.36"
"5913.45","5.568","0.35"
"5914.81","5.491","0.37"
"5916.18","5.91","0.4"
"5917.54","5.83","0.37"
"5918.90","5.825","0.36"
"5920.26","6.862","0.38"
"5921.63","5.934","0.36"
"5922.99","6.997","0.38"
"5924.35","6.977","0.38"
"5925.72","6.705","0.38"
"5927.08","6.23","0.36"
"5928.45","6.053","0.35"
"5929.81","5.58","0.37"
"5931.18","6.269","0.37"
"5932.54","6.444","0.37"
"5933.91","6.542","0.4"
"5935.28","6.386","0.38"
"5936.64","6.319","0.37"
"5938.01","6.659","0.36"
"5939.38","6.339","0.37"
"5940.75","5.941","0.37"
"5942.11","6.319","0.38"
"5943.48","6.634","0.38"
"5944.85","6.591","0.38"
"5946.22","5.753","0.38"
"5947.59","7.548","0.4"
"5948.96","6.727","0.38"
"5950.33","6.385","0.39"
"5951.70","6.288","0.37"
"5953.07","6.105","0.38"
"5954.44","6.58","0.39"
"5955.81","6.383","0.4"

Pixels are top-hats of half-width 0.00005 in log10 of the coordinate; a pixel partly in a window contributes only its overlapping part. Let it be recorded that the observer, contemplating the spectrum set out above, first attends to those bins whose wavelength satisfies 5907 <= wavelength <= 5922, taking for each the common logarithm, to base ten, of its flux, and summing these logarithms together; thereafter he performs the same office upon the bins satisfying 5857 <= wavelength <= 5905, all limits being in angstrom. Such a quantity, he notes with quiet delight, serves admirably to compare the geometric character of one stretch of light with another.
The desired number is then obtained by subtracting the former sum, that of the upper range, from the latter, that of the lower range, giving 14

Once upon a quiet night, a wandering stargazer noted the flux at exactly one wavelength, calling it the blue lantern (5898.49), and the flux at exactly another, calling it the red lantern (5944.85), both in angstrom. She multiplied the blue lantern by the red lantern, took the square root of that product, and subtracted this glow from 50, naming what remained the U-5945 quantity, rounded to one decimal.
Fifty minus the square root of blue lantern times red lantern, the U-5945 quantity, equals 44.8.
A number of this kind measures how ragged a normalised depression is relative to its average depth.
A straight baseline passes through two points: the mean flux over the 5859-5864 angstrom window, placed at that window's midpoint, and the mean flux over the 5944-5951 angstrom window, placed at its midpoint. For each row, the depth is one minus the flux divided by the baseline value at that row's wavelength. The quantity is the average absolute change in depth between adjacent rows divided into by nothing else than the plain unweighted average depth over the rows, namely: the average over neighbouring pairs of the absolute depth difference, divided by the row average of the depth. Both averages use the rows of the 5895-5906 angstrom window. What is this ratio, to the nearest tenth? 0.4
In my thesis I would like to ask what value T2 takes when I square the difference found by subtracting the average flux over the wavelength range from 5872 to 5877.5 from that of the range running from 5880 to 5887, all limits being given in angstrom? 1.8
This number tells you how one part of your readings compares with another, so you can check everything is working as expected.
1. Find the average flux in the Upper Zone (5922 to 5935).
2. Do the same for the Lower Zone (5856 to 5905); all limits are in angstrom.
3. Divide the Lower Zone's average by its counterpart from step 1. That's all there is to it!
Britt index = 0.77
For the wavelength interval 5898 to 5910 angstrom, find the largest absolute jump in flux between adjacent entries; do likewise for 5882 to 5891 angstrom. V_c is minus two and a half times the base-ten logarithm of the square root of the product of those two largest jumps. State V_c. -0.1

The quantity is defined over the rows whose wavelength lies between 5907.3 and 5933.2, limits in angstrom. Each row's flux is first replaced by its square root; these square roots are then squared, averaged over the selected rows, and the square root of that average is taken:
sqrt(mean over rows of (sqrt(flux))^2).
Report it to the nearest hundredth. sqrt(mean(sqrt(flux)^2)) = 2.49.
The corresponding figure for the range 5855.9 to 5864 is 2.40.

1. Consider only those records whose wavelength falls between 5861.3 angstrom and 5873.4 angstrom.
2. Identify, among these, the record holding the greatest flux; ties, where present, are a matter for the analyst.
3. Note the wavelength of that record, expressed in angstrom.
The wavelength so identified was 5871.39 angstrom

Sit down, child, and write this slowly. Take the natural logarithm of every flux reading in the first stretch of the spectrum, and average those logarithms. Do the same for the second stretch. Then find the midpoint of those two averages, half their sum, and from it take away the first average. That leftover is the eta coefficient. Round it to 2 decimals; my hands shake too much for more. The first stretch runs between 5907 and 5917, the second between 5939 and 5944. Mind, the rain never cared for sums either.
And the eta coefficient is 0.02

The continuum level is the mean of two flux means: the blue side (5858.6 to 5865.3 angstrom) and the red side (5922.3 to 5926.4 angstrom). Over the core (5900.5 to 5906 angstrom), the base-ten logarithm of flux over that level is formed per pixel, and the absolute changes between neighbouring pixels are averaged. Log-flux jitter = 0.013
